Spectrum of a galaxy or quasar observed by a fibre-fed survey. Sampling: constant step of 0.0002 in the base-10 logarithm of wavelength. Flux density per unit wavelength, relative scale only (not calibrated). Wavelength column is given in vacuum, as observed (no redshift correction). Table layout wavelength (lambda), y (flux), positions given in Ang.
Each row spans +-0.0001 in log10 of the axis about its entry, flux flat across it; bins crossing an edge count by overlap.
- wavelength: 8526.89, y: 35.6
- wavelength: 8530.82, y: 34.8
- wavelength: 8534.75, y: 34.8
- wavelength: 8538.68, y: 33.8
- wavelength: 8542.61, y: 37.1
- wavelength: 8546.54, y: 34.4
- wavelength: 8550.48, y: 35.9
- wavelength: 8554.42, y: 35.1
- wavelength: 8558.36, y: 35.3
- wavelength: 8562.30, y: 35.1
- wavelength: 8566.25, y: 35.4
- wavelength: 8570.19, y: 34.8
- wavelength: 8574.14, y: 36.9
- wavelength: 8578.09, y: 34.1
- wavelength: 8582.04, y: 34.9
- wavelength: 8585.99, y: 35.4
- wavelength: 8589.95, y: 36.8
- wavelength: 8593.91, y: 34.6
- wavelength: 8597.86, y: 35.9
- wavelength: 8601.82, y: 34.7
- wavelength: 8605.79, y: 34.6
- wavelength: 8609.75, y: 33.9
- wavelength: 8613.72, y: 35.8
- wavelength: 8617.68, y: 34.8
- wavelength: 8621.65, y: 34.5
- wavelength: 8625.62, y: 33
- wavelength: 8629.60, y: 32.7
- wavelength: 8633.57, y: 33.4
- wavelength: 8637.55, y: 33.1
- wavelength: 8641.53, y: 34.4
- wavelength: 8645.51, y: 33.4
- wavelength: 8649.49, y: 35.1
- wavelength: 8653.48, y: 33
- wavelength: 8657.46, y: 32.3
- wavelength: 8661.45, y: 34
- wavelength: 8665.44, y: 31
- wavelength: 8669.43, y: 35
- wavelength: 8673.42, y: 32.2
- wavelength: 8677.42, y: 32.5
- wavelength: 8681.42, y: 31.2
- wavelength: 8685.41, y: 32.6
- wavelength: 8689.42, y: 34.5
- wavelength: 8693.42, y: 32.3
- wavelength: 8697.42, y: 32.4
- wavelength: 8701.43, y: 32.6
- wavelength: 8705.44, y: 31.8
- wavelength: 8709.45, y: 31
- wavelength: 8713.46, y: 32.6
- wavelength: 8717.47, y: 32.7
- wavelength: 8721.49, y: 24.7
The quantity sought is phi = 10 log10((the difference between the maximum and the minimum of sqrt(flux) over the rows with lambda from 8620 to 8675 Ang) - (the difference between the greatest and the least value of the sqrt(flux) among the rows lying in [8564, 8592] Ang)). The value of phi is -9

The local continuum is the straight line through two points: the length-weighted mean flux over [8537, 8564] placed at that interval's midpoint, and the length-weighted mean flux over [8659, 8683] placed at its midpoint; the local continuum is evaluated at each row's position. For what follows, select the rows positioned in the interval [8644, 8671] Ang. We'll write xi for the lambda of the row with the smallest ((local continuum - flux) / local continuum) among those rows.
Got 8669.43 Ang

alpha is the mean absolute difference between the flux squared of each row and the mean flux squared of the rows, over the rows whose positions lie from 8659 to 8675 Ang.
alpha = 96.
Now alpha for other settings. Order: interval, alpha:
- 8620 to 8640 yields 33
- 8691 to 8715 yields 30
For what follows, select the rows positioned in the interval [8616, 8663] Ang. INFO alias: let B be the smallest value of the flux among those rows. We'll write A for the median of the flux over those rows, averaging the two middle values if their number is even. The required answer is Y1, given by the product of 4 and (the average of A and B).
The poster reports 131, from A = 33.4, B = 32.3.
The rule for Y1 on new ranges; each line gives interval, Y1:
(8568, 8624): 137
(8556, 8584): 138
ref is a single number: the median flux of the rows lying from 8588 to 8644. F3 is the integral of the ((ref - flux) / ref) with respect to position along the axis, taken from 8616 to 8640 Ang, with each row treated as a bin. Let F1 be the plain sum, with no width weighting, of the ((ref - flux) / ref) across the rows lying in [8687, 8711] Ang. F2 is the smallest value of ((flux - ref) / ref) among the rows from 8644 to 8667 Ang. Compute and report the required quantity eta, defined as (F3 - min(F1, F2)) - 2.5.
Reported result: -1.7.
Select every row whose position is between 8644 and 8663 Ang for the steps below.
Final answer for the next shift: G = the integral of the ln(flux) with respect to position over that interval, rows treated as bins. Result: 66.7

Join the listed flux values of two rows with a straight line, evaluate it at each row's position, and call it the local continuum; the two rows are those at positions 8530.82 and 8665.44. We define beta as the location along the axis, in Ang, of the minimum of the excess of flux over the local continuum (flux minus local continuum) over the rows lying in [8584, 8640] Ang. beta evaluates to 8629.60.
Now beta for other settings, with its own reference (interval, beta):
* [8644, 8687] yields 8665.44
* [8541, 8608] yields 8546.54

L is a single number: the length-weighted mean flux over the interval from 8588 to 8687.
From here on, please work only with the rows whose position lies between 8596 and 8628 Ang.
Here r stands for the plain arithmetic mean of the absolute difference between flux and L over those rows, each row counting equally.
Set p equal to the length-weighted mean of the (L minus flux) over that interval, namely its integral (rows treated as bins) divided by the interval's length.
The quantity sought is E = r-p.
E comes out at 1.9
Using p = -0.8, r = 1.1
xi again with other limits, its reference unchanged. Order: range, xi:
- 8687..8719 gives 8689.42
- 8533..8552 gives 8542.61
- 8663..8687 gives 8669.43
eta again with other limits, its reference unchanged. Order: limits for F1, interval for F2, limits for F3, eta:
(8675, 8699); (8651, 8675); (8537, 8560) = -2.9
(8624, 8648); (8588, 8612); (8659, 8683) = -1.2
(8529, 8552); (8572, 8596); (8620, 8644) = -1.7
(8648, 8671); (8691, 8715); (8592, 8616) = -2.7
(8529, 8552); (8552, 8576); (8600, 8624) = -2.5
